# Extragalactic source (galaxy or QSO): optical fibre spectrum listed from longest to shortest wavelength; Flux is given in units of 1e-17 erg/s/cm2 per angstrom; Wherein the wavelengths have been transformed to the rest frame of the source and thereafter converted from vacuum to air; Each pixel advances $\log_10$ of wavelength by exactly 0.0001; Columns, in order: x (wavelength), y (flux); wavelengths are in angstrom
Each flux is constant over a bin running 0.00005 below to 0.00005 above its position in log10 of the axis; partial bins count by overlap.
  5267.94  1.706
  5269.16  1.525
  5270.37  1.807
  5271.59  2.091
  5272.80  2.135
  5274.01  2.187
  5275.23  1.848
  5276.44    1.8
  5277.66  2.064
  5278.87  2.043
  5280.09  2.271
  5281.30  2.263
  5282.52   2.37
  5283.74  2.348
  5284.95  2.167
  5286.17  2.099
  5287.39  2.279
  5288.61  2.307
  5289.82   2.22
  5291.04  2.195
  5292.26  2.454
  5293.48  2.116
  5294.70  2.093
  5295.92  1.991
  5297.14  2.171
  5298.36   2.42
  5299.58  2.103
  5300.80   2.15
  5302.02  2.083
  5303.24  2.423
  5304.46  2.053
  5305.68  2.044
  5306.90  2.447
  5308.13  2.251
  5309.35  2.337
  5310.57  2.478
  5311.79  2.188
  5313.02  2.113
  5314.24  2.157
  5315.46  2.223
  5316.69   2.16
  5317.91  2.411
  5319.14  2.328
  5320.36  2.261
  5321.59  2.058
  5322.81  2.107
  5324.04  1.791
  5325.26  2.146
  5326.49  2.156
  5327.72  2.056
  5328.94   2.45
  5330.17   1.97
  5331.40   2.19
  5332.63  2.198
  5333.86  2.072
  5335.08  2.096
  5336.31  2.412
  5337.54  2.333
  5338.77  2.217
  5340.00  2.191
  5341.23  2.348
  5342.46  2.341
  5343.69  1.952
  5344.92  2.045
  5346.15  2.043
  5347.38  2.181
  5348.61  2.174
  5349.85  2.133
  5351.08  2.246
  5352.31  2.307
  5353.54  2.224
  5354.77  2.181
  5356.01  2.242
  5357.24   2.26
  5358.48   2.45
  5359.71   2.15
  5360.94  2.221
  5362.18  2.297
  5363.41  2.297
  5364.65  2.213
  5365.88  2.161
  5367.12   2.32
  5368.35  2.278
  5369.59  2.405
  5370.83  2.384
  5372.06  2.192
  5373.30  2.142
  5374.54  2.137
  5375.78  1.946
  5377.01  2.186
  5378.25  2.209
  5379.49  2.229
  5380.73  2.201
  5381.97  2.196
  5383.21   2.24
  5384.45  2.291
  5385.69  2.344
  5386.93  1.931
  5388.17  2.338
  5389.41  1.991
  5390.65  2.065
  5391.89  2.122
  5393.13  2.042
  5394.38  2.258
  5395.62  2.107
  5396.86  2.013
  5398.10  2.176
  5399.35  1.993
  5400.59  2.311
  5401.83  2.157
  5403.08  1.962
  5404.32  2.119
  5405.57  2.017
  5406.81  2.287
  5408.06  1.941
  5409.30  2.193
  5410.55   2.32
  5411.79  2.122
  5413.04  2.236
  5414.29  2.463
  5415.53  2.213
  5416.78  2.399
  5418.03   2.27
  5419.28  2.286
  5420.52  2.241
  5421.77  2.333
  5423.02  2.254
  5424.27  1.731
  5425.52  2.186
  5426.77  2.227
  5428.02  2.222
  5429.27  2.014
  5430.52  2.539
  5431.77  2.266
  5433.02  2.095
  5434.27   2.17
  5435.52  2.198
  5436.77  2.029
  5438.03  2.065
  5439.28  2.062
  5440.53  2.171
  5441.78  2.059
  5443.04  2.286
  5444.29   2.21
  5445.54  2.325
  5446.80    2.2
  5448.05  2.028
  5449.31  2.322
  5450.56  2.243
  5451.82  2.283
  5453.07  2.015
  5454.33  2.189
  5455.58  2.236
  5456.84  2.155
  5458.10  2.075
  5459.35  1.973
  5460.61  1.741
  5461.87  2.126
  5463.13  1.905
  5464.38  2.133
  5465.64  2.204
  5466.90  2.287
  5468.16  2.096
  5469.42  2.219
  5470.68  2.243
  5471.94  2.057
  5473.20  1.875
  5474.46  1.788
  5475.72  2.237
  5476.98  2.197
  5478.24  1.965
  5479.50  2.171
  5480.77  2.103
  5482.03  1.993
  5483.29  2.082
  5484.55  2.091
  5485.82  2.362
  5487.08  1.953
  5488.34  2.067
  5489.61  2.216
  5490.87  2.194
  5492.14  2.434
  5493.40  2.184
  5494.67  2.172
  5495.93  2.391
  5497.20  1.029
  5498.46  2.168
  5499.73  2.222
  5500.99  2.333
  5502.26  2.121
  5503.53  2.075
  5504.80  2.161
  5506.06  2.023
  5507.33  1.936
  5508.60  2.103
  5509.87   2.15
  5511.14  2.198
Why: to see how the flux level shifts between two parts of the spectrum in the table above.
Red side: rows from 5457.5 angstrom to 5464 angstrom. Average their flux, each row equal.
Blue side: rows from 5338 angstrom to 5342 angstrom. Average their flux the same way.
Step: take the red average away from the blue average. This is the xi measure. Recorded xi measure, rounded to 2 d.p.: 0.29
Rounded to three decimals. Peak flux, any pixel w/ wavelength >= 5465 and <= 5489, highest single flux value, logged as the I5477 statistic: 2.362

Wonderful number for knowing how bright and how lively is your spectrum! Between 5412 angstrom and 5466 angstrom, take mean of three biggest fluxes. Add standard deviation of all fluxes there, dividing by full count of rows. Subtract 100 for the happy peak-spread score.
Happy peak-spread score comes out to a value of -97.38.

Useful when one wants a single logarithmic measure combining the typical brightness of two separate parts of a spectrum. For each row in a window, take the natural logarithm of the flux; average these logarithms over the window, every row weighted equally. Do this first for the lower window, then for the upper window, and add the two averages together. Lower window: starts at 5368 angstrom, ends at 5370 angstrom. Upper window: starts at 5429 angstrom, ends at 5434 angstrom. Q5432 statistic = 1.65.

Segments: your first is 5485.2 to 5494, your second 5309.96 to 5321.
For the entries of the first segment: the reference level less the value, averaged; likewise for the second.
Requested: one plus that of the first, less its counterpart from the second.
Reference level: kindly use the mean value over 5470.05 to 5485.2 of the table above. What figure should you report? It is 1.06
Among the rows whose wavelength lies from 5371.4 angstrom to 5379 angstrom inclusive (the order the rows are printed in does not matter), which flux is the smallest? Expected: 1.946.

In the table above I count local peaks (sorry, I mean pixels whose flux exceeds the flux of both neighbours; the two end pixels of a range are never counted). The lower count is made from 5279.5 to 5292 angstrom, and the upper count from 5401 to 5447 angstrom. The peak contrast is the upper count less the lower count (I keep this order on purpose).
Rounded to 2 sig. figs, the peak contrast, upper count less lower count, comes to 12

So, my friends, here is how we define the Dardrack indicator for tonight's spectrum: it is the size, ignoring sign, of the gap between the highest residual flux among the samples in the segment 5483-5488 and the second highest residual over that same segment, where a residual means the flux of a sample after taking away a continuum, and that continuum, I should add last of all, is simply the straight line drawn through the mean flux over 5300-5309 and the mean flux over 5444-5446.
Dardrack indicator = 0.27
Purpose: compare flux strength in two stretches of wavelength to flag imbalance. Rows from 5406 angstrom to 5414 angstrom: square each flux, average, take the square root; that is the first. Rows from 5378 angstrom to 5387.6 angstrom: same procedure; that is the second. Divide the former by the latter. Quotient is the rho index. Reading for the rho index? 0.99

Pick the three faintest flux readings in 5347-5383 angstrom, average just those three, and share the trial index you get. 2.07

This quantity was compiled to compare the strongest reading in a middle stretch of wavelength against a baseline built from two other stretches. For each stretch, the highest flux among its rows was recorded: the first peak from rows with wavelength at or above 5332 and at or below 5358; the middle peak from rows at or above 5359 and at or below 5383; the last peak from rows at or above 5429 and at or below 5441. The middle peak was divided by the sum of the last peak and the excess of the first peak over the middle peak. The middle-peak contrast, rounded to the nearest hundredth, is 0.94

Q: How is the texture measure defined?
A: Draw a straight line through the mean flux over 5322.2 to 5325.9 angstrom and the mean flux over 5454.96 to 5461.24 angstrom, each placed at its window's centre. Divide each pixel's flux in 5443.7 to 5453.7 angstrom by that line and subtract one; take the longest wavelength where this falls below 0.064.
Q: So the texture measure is 5453.07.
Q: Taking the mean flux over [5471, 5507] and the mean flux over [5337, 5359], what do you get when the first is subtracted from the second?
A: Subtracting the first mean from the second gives 0.12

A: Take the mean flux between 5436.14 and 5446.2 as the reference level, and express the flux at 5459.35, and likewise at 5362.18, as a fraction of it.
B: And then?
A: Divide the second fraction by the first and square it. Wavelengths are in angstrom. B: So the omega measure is 1.4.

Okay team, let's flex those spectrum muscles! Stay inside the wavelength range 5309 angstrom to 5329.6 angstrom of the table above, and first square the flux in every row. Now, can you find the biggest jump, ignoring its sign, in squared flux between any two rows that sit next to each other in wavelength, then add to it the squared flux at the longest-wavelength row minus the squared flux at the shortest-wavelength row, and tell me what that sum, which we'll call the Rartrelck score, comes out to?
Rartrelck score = 2.3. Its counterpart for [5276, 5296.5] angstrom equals 2.3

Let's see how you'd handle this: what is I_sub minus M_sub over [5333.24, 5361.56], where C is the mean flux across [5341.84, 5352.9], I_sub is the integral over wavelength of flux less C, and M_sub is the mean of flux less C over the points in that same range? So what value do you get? 1.4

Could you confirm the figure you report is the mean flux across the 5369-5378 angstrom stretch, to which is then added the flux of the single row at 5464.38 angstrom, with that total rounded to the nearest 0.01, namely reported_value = 4.33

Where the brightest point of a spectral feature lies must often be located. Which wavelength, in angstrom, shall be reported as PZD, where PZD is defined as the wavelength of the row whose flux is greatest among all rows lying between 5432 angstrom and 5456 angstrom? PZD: 5445.54 angstrom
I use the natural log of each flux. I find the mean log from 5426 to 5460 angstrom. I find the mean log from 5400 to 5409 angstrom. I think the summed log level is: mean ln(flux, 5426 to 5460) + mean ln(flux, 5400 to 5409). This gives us 1.52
